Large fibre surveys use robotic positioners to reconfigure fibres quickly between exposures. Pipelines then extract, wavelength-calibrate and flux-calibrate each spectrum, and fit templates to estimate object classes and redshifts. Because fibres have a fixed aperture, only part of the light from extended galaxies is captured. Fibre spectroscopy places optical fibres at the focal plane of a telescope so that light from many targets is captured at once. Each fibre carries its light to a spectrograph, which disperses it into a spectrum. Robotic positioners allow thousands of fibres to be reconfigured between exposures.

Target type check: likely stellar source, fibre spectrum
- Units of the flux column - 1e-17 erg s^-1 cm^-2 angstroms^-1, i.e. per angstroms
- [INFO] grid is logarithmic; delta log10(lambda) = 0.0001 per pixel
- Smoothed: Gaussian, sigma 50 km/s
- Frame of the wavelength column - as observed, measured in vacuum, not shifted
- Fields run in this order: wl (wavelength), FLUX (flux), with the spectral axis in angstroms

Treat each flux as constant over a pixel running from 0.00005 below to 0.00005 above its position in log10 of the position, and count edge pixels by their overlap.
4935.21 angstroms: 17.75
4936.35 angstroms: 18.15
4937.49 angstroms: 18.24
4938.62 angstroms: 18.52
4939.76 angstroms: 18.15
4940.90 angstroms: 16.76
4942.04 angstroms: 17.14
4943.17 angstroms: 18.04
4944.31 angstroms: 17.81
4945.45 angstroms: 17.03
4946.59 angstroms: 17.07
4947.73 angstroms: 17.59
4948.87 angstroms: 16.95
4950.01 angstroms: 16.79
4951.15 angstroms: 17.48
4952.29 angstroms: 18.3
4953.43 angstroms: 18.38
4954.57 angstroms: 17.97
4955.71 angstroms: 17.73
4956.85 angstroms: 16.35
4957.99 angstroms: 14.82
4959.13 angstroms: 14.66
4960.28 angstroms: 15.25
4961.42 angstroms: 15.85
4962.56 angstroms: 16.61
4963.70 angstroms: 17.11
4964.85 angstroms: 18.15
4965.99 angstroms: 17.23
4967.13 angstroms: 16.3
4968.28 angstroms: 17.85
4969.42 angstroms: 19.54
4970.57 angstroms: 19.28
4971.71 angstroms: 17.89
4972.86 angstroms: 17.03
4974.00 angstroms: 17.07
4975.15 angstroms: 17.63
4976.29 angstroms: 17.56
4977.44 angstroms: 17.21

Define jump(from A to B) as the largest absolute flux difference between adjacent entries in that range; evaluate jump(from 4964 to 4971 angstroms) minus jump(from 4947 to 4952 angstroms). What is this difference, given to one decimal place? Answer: 1.0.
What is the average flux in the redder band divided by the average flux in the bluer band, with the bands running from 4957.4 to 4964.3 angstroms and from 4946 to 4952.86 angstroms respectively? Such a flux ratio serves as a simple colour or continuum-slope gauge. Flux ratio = 0.91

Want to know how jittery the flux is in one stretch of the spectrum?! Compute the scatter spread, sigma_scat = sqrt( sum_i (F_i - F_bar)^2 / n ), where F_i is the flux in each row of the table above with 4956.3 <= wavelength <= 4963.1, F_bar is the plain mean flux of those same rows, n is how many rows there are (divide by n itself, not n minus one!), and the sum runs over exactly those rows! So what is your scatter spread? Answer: 0.74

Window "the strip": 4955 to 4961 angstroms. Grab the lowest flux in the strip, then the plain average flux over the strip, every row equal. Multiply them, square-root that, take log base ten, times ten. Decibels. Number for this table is 11.8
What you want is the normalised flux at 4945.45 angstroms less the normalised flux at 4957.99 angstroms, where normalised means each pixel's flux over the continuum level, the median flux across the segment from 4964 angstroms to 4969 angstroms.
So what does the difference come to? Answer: 0.13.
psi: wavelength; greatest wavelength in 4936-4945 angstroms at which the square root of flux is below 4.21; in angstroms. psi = 4942.04 angstroms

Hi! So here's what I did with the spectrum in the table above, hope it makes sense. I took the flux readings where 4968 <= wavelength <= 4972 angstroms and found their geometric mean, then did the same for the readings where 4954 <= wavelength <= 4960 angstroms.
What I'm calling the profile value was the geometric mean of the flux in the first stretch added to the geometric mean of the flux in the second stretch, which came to 34.9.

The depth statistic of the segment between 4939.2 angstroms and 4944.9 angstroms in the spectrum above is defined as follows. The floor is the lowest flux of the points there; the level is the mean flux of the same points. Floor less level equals -0.82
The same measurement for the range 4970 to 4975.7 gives -0.75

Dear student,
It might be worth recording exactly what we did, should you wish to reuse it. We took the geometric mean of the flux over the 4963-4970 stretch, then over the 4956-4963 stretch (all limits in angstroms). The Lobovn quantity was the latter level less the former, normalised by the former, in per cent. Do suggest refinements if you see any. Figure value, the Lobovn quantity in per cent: -12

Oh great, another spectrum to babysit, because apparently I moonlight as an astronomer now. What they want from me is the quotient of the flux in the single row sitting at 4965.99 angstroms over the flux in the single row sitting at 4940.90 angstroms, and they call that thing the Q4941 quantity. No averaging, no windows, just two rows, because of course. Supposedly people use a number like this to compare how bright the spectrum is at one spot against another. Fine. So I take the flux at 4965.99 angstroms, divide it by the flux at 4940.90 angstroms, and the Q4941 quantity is 1.03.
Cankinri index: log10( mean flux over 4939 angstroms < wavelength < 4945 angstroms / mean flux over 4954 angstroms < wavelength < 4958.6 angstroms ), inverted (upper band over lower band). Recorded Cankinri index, -0.022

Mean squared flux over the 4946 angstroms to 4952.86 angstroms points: 302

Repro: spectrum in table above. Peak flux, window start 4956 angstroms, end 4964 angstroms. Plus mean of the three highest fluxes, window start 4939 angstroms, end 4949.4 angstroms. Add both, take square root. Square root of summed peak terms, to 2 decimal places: 5.93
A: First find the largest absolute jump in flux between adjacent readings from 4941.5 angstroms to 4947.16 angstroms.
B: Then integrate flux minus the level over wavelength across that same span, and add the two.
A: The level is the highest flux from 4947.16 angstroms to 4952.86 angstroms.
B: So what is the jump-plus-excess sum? -4.1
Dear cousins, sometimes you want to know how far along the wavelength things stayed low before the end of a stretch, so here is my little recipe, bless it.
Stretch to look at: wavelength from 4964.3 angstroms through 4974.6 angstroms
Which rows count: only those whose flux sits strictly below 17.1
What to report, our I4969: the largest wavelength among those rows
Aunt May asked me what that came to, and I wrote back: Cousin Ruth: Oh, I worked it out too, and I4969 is 4974.00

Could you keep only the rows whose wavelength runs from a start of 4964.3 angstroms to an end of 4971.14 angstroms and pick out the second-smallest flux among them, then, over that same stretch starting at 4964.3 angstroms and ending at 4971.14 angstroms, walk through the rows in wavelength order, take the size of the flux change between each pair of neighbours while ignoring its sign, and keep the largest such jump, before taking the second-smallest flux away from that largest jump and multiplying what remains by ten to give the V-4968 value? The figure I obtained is -155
